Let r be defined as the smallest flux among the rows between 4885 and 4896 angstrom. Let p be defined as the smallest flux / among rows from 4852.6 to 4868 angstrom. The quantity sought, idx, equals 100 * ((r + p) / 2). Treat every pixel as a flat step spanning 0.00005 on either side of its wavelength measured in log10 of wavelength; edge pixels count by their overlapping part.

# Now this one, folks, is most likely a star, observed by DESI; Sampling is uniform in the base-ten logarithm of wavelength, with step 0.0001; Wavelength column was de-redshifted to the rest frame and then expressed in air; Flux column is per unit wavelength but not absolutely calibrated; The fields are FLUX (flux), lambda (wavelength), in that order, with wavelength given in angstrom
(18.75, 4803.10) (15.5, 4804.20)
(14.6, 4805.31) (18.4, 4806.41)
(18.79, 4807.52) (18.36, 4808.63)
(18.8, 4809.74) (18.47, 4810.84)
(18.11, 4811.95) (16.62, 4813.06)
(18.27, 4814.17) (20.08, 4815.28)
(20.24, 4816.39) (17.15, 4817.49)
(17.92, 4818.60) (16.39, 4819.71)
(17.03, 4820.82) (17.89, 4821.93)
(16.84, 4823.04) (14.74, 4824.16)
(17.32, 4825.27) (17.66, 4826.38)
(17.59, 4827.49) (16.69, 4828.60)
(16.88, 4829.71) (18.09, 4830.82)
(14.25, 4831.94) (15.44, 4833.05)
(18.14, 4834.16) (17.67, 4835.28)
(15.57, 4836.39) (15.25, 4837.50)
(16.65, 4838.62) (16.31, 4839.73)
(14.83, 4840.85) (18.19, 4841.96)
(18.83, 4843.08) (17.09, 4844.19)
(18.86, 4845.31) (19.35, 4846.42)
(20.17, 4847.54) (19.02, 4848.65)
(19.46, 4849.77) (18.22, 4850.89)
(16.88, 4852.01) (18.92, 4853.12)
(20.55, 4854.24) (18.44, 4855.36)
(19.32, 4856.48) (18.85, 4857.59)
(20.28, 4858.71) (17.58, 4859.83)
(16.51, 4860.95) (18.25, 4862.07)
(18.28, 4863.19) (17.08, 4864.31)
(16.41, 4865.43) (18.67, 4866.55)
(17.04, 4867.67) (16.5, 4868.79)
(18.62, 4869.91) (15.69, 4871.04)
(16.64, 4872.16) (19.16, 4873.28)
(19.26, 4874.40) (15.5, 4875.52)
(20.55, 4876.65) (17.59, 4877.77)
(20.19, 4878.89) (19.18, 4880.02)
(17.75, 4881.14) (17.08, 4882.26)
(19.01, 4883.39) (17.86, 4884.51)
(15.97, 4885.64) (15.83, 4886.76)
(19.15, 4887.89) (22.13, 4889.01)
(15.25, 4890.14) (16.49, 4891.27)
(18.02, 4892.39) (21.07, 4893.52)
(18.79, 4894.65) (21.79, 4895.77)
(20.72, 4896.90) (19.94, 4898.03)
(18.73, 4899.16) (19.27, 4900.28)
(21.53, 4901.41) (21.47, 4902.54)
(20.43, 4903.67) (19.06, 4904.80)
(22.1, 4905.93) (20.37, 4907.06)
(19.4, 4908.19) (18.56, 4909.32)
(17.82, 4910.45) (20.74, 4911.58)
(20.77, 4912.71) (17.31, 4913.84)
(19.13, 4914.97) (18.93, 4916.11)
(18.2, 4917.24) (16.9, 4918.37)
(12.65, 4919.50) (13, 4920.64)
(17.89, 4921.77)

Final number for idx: 1583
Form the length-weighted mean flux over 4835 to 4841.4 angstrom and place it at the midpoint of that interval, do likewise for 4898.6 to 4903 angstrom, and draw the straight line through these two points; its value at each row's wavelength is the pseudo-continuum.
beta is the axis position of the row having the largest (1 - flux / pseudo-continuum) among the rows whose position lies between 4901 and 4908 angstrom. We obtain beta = 4904.80 angstrom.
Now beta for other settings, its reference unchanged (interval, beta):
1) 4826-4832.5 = 4831.94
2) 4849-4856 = 4852.01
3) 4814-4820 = 4819.71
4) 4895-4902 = 4899.16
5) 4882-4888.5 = 4886.76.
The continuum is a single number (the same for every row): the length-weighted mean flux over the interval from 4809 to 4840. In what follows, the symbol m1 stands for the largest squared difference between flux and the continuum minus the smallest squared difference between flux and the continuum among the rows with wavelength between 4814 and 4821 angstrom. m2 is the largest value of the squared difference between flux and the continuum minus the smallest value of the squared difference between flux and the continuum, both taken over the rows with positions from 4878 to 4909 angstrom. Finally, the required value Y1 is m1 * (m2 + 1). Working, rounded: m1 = 9.0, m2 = 24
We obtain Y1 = 226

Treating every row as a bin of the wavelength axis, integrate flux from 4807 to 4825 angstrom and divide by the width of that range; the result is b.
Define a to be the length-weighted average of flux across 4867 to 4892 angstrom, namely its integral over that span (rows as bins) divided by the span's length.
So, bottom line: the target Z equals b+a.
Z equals 35.7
